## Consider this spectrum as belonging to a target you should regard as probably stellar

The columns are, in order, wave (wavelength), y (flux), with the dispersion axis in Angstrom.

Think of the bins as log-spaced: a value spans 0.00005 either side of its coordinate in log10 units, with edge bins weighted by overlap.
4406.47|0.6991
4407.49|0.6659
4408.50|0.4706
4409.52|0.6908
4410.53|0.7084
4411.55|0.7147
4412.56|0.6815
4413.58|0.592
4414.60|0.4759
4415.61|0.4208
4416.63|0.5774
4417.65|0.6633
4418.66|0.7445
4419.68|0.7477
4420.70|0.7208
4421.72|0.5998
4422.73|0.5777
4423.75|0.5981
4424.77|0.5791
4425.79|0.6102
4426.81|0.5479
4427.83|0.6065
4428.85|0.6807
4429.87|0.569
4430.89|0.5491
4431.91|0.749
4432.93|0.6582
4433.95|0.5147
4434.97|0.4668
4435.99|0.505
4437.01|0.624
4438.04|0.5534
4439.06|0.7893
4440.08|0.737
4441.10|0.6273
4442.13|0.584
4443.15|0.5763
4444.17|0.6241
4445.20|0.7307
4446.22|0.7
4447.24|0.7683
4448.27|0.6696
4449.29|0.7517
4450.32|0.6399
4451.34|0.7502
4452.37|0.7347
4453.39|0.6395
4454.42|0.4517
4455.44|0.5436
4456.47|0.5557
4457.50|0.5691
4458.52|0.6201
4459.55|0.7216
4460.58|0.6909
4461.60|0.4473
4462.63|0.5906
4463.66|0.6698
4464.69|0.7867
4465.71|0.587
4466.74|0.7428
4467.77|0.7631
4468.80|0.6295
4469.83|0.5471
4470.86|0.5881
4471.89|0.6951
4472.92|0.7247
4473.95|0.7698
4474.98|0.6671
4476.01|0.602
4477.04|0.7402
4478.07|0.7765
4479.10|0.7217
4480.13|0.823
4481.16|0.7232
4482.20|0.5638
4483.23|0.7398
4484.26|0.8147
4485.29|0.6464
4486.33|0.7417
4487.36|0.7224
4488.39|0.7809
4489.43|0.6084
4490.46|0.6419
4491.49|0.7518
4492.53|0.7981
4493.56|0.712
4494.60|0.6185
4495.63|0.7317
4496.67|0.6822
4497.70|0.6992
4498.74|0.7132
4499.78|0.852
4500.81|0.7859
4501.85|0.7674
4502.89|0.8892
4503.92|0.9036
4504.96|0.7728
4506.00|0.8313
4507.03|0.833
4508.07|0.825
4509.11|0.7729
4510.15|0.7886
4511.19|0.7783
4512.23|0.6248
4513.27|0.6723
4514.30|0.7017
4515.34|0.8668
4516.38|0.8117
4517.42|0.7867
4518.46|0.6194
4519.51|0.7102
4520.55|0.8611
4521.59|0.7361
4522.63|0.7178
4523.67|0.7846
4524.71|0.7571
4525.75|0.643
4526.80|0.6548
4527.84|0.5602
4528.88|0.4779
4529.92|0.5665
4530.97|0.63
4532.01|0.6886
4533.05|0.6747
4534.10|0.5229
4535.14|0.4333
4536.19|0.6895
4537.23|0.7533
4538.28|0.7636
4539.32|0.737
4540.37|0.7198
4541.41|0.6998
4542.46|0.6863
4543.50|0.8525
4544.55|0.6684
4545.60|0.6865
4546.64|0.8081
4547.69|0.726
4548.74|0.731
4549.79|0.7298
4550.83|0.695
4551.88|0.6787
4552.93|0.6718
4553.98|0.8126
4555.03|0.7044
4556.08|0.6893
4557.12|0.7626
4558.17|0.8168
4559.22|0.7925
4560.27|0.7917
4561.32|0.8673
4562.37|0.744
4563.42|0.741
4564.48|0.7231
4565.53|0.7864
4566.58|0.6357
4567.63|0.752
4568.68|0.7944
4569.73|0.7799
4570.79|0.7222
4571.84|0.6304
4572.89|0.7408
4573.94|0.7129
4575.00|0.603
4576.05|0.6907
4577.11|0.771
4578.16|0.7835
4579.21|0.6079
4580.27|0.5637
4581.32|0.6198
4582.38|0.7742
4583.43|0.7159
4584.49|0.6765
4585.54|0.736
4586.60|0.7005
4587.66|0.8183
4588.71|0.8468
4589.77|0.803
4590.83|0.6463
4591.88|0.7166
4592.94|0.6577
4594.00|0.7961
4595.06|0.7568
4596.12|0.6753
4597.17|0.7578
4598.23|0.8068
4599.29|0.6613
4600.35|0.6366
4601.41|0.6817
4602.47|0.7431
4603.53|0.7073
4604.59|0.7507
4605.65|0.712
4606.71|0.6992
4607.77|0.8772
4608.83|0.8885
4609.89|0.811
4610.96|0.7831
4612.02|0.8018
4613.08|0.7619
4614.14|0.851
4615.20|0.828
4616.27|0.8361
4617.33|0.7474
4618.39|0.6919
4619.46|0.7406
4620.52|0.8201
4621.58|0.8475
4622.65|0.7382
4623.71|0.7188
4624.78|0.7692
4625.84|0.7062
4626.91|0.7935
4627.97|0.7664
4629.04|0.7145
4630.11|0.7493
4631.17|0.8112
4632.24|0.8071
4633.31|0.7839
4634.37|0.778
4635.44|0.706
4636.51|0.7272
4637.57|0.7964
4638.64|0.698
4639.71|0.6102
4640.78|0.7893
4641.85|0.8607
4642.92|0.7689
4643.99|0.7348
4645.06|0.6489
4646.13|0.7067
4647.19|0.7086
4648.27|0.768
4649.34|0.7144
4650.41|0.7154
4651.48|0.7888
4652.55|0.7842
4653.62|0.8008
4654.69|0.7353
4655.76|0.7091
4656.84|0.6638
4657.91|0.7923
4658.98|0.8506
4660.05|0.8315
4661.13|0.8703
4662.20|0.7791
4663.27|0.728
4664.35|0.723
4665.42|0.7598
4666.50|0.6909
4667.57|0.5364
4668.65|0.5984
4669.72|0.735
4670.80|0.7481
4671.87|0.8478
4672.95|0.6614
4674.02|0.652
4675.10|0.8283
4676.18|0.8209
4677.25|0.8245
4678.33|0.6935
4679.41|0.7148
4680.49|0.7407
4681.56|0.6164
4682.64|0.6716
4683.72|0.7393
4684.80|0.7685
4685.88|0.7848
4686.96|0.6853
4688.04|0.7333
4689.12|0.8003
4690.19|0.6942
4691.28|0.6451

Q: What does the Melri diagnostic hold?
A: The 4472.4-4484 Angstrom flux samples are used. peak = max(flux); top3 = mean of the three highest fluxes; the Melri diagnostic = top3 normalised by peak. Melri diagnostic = 0.960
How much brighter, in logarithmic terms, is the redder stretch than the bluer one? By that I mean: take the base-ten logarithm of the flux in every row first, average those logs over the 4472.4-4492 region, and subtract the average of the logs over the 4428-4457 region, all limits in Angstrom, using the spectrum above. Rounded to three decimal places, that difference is 0.054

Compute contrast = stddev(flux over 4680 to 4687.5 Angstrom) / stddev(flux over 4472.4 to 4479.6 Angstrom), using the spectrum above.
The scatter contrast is 0.97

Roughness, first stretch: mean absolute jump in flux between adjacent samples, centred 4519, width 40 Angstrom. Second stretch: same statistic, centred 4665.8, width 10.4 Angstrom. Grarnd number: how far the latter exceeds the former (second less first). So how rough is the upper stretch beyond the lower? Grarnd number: 0.00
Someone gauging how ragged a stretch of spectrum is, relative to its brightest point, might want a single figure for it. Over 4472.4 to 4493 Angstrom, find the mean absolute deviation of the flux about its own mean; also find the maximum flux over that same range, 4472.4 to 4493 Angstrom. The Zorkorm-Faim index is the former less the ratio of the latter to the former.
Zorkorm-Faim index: -14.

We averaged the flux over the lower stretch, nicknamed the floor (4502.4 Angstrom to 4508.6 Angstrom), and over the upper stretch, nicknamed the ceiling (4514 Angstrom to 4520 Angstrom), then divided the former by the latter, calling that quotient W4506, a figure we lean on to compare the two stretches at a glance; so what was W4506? 1.12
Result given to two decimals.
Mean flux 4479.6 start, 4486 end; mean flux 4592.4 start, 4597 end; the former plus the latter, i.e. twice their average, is 1.44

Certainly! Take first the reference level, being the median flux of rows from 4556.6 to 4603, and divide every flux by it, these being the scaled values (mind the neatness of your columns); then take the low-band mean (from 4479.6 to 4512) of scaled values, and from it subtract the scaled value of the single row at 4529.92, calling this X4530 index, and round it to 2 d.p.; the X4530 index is 0.25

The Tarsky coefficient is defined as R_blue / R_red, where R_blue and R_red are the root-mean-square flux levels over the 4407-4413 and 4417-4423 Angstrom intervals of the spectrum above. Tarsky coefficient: 0.97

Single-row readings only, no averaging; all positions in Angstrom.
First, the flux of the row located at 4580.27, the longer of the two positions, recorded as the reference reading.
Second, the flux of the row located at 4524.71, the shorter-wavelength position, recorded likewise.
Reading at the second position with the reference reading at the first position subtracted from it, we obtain 0.19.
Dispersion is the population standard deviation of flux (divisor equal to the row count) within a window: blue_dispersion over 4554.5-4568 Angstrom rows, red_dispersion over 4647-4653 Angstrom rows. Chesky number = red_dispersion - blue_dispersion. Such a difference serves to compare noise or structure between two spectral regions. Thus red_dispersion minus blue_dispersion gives -0.02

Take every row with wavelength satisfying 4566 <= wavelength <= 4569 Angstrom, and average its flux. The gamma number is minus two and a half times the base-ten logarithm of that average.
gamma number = 0.35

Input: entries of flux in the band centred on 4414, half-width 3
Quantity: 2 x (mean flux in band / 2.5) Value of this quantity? 0.462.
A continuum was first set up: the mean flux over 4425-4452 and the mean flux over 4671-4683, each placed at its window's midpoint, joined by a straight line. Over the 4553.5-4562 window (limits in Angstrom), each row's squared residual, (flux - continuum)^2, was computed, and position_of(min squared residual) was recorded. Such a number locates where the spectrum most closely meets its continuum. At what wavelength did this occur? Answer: 4556.08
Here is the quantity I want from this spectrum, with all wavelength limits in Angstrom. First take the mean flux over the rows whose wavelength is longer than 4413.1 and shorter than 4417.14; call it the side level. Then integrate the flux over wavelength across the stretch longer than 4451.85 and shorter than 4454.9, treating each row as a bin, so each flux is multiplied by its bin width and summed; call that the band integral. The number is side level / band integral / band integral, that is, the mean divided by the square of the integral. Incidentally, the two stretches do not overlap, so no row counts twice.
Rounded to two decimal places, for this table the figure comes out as 0.15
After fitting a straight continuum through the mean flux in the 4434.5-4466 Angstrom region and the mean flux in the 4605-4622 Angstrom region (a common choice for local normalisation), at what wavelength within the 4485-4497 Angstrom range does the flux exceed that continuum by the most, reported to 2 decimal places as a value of 4492.53 Angstrom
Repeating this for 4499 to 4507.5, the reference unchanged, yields 4503.92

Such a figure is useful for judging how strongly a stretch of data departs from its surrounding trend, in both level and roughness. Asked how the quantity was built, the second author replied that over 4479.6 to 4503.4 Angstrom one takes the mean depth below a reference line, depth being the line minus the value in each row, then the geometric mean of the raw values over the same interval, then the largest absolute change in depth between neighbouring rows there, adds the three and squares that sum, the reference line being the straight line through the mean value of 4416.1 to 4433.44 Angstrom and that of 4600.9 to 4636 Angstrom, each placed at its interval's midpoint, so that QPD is 0.73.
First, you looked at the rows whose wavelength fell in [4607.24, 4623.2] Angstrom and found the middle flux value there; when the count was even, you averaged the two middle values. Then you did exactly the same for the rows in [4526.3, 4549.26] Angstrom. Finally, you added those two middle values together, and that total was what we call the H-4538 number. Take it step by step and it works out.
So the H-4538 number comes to 1.50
